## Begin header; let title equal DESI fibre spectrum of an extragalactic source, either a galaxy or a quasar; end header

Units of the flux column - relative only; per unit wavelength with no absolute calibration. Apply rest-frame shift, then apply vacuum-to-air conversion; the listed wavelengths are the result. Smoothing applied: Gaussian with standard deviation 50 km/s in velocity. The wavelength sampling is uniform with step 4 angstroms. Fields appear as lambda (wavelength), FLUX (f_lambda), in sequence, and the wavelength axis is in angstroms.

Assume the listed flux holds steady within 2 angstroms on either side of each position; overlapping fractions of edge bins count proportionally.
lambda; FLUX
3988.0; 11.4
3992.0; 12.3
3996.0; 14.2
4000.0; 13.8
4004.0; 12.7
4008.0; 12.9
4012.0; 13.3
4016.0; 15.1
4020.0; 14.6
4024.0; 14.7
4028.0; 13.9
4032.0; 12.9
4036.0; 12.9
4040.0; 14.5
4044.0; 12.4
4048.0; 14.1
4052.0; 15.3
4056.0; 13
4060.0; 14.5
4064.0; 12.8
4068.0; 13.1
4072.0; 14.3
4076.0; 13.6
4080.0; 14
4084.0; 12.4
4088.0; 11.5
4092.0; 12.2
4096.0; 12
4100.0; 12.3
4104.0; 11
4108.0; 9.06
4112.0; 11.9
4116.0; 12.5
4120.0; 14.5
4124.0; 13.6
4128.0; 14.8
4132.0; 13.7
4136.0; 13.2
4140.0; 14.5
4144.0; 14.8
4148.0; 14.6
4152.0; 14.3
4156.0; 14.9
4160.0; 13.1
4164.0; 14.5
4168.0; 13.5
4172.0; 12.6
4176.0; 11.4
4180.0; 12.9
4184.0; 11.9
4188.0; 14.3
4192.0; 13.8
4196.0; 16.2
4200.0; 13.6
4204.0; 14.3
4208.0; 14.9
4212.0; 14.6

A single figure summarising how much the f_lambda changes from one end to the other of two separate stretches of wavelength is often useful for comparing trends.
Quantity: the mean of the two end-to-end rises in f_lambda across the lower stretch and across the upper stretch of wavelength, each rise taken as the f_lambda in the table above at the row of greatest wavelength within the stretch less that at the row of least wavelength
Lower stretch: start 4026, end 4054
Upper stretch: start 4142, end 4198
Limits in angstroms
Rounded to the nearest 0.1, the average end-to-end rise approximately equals 1.4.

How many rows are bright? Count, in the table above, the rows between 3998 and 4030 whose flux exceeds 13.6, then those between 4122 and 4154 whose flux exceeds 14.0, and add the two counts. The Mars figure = 10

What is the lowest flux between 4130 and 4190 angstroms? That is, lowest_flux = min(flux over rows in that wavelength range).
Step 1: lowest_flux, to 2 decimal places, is 11.40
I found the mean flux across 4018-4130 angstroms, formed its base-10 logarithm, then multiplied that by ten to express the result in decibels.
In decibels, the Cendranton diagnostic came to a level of 11.2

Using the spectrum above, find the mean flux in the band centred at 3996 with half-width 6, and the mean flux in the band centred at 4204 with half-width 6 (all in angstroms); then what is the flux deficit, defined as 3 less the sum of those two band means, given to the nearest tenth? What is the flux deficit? -24.7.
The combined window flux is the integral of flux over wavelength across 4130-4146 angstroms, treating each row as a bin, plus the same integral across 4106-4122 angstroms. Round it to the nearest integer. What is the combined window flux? 417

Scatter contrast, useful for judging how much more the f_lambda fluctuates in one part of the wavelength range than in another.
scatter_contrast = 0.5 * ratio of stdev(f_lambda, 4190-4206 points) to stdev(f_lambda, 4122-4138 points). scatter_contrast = 0.87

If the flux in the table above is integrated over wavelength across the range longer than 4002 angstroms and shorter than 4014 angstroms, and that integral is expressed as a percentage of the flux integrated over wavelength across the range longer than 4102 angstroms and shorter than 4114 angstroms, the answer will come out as 122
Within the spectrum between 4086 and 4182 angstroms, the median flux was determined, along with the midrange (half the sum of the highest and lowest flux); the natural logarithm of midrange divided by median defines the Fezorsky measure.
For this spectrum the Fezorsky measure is -0.09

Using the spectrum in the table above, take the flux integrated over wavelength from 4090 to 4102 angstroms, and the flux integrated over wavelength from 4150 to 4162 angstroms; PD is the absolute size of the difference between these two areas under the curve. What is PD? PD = 23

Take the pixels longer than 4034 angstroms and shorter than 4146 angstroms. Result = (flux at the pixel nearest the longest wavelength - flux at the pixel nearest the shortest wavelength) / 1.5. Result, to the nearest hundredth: 1.27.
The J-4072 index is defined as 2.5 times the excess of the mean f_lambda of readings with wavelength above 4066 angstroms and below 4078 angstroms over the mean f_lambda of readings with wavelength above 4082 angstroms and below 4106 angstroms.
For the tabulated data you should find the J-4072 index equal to 4.4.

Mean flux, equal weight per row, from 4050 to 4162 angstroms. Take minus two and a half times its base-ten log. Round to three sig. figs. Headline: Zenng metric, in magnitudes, -2.81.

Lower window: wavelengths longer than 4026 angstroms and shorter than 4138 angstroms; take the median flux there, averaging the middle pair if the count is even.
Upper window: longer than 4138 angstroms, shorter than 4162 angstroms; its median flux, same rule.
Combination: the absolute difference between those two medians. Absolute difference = 1.50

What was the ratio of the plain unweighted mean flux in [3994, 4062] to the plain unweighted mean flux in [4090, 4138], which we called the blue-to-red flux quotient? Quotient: 1.10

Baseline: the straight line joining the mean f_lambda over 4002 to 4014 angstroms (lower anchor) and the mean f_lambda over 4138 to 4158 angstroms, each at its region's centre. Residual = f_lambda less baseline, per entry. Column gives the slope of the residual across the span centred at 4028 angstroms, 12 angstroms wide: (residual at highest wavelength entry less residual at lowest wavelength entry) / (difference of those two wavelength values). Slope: -0.24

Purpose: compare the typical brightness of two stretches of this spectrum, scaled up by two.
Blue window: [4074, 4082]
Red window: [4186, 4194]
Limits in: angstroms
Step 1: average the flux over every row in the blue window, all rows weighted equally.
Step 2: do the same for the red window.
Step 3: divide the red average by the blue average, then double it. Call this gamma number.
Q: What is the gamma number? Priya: 2.04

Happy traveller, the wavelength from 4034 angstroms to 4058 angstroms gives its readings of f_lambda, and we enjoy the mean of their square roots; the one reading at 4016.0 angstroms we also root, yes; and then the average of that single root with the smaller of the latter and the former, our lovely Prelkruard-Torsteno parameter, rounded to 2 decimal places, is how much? 3.79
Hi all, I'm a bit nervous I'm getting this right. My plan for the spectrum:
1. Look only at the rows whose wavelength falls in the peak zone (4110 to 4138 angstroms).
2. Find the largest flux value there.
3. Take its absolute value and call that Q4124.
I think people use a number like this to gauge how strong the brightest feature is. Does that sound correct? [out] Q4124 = 14.8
